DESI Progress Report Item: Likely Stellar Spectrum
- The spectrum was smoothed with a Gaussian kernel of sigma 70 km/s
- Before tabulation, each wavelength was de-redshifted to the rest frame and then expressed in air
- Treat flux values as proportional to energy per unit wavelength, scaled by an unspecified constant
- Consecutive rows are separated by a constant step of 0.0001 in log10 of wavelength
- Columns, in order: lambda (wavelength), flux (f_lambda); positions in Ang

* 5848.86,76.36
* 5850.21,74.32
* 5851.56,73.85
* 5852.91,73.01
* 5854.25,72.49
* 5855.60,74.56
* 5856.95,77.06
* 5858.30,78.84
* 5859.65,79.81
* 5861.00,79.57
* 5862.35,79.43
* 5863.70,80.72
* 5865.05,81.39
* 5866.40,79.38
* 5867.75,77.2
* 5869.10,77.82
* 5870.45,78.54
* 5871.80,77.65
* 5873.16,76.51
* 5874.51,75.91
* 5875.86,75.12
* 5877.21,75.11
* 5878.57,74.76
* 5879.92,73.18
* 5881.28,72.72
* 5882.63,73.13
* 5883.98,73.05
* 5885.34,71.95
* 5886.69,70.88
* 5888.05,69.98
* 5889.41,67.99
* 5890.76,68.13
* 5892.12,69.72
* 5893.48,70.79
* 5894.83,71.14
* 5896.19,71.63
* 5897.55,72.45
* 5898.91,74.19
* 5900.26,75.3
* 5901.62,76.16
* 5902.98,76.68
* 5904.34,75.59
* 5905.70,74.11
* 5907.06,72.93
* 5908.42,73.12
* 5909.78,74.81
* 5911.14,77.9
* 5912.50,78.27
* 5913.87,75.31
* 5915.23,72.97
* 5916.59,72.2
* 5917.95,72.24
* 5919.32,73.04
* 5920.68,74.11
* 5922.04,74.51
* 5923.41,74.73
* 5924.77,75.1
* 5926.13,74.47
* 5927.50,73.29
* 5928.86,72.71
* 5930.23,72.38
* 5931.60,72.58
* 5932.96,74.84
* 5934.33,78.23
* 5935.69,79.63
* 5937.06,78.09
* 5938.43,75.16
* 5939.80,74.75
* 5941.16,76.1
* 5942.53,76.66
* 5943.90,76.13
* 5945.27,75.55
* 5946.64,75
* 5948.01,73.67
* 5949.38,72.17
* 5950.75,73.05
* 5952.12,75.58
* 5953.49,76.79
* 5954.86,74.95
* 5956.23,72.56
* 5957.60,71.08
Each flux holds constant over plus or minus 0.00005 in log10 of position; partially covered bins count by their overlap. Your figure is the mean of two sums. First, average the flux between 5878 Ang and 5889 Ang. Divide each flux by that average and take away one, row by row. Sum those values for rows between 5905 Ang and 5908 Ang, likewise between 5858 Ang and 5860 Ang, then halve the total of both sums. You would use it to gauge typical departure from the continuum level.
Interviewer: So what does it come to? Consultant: 0.11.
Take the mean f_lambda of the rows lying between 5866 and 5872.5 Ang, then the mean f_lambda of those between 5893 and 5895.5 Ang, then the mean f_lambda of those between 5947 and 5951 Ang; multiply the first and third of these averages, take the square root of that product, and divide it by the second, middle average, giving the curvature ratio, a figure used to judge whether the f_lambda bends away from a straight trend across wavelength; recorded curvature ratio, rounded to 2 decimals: 1.06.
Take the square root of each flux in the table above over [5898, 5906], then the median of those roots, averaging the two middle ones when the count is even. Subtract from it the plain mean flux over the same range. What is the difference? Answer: -66.7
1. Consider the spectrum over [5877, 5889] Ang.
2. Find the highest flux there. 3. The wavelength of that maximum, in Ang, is 5877.21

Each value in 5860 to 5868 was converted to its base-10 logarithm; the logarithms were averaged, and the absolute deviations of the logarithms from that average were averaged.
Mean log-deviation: 0.005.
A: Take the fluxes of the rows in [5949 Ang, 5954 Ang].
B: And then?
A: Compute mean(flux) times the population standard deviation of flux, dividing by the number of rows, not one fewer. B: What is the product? 139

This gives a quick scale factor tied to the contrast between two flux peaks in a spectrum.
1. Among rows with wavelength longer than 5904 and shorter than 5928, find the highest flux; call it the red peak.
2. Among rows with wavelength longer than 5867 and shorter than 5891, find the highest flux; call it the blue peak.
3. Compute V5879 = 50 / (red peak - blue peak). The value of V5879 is -185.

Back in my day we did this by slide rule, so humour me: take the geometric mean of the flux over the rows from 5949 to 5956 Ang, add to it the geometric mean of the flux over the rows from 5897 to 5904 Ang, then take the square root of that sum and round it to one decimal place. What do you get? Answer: 12.2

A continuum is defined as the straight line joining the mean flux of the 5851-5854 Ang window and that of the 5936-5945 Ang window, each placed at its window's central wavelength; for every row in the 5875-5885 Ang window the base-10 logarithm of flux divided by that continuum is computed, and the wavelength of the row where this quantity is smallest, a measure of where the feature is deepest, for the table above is 5881.28 Ang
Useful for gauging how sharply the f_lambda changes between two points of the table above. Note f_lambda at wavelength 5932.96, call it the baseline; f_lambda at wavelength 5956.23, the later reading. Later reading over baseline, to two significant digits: 0.97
